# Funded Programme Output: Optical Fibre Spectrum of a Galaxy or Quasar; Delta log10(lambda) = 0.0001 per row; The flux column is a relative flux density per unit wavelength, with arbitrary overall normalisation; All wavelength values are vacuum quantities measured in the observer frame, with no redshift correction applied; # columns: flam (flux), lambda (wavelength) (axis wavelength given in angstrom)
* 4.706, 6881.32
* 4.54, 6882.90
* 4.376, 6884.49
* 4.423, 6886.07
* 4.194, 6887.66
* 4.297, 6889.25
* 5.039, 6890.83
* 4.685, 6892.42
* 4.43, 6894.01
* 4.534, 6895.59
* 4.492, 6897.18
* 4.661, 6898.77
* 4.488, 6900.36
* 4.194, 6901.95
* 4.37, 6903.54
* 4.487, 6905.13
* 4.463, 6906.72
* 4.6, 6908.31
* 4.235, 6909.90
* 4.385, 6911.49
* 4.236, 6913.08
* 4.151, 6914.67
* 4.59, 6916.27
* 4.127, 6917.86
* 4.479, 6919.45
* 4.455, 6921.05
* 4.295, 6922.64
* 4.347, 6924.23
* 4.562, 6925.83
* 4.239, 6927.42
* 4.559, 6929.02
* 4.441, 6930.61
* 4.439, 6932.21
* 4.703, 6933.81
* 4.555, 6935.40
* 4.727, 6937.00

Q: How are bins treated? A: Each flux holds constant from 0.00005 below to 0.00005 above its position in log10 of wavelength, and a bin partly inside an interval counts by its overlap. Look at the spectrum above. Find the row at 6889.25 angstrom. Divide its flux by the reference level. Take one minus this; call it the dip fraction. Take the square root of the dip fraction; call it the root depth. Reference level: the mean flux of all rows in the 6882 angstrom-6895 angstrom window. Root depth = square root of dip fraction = 0.21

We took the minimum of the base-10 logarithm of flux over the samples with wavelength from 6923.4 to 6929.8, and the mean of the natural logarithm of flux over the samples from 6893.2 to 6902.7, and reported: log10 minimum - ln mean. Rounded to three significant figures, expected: -0.869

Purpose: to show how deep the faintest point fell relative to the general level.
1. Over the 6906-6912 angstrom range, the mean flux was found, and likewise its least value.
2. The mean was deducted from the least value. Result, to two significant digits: -0.19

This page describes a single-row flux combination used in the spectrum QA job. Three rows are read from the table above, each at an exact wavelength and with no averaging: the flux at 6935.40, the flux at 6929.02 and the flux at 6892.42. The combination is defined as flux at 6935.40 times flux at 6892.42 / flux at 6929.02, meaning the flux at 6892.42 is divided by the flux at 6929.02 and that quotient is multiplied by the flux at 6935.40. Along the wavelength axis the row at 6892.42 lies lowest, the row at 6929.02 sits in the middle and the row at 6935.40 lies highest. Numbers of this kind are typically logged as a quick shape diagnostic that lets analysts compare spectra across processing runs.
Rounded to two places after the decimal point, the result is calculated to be 4.68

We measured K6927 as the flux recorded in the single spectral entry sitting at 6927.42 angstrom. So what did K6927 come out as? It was 4.239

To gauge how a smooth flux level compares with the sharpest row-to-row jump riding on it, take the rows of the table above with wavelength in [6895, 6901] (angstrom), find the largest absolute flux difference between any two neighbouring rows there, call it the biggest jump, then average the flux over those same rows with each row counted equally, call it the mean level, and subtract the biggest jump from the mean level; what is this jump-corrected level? 4.37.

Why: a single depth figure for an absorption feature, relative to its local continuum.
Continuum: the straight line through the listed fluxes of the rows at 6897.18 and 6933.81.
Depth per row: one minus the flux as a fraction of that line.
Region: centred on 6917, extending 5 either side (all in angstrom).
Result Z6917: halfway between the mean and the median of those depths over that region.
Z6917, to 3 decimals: 0.057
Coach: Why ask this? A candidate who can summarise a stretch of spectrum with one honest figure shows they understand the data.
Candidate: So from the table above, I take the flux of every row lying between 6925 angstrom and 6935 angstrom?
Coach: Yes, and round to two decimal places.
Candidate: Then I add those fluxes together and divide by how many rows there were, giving 4.49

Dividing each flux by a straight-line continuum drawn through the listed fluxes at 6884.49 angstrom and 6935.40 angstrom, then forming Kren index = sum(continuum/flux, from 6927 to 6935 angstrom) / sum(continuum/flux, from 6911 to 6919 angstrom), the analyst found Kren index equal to 0.97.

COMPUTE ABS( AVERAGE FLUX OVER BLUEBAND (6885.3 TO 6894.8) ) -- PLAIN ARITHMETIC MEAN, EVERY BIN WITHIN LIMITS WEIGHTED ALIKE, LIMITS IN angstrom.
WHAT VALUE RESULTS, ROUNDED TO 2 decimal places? 4.51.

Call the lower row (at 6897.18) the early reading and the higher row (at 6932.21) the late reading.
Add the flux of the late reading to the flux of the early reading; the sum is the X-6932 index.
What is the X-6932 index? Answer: 8.93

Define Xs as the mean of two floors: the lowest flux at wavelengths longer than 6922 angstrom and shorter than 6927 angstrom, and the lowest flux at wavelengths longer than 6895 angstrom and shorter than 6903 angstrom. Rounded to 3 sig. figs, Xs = 4.24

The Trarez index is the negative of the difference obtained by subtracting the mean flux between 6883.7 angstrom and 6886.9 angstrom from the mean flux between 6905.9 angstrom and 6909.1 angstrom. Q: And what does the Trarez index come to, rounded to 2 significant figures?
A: -0.13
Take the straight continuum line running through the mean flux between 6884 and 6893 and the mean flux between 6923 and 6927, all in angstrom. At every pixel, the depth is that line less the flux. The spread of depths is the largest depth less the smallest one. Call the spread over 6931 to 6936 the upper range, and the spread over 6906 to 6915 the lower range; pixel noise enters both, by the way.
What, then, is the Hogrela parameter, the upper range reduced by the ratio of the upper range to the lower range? -0.3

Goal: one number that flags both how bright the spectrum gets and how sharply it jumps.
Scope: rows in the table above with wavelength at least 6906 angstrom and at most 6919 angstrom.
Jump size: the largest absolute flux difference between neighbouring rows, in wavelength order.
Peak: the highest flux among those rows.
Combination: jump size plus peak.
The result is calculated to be 5.06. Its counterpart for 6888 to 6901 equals 5.78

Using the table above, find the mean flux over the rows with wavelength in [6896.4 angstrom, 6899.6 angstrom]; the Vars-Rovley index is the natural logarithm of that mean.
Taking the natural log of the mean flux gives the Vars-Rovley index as 1.52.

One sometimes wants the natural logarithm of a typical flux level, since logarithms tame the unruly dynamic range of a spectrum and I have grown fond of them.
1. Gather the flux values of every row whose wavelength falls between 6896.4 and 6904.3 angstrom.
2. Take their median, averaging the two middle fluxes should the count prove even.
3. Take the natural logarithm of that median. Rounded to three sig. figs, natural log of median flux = 1.50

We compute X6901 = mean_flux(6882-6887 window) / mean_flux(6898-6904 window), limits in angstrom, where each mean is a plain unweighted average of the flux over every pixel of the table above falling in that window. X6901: 1.00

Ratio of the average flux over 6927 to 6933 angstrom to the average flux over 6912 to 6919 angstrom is 1.03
